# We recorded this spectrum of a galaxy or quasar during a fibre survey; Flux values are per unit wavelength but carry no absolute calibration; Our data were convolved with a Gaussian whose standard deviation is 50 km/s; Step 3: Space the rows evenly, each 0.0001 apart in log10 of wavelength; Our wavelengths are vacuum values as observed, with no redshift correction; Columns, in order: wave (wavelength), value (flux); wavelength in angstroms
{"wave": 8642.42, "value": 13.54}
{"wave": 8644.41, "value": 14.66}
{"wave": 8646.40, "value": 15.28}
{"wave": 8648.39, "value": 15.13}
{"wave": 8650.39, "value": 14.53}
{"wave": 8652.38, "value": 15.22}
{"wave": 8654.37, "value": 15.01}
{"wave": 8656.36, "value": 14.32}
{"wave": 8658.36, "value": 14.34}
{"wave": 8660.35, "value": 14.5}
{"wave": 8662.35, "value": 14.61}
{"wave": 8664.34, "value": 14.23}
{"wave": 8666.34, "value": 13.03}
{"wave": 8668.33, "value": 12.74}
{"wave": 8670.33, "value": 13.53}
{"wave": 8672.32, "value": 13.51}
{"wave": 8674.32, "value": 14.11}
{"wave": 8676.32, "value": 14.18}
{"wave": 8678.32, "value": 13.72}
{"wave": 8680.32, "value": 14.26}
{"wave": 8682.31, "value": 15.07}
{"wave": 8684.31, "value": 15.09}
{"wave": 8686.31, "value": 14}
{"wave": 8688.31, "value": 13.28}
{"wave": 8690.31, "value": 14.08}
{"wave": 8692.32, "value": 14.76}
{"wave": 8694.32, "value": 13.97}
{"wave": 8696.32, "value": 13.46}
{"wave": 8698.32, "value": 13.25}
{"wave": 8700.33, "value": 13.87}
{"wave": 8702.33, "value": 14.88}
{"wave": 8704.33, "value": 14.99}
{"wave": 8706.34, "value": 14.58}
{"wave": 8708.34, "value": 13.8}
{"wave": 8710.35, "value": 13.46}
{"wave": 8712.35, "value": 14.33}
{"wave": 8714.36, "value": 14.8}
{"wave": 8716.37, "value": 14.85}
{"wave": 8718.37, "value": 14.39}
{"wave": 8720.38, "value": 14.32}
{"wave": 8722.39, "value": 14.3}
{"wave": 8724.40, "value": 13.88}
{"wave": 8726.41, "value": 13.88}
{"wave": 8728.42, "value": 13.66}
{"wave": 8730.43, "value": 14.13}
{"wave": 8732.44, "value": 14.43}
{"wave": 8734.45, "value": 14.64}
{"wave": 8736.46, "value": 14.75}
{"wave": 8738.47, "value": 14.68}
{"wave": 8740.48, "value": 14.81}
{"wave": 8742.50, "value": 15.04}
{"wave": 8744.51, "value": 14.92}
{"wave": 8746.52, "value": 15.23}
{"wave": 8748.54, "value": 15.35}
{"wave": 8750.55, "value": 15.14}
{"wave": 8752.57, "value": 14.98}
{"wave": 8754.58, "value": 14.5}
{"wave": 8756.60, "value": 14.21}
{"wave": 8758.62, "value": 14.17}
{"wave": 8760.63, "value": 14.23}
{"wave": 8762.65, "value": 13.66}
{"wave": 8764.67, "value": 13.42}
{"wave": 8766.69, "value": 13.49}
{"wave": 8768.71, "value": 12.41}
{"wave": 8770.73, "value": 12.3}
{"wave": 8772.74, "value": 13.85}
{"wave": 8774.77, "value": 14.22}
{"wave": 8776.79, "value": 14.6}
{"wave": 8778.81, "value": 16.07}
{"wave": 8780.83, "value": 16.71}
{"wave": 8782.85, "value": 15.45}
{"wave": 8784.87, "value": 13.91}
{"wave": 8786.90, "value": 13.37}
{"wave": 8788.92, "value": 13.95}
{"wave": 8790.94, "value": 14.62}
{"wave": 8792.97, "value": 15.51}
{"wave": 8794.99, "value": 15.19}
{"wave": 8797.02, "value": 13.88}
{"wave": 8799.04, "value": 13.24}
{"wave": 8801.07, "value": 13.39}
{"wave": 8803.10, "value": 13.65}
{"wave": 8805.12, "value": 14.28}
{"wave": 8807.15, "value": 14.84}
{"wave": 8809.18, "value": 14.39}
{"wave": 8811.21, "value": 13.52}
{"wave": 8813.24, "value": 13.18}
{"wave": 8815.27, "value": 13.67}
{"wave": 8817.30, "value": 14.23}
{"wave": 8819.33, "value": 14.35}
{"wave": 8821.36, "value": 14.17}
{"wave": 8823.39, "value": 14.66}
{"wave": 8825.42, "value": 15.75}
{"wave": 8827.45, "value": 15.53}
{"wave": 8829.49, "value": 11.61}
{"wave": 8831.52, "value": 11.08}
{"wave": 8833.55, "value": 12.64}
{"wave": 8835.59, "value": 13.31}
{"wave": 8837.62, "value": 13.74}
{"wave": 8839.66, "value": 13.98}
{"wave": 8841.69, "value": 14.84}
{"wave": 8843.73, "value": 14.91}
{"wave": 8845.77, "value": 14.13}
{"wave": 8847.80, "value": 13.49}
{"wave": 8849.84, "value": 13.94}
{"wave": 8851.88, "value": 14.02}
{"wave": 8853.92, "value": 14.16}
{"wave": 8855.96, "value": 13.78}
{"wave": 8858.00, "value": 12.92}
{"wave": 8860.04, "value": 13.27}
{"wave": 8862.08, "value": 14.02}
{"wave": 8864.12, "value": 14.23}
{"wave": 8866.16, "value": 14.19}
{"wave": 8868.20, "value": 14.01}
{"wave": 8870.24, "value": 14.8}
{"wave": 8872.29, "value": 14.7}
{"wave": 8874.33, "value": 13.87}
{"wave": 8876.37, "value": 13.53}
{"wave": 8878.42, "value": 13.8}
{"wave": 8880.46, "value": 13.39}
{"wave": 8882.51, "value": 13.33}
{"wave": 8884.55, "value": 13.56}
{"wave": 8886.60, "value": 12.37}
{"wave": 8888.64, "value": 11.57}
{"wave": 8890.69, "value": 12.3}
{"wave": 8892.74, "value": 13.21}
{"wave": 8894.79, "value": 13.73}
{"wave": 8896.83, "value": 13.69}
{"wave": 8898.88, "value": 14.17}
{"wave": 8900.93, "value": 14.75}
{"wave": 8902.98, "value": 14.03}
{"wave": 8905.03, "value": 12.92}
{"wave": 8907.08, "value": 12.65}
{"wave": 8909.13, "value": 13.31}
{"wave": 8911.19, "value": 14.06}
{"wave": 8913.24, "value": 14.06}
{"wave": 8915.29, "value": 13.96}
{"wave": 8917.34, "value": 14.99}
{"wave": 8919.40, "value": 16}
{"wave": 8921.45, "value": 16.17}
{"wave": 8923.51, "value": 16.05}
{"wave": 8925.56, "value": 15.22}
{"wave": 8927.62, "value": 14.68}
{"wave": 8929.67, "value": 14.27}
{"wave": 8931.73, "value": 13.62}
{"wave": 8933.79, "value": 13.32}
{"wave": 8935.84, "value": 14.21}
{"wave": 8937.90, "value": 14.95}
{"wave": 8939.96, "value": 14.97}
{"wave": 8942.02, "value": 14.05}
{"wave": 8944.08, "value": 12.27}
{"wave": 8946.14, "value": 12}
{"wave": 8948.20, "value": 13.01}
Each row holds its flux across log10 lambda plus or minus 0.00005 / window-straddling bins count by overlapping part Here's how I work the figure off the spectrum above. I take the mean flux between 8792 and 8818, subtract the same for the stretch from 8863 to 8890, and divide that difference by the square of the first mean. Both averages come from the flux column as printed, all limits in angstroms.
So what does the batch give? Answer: 0.0022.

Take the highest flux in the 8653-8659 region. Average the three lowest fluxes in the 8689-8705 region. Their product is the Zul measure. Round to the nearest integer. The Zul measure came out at 203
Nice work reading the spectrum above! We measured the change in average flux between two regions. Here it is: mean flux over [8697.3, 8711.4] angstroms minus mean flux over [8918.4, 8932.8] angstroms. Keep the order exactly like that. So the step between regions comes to -1.0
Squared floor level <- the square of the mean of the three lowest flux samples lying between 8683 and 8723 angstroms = 178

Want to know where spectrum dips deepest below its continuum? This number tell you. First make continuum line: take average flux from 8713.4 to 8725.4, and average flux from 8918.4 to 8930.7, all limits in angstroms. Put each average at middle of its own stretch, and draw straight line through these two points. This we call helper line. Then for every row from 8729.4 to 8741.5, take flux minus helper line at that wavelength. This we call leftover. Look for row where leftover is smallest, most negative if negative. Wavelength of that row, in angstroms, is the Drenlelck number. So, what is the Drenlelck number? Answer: 8730.43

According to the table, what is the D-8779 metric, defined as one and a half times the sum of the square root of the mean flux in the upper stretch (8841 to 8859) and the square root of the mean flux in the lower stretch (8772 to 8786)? 11.4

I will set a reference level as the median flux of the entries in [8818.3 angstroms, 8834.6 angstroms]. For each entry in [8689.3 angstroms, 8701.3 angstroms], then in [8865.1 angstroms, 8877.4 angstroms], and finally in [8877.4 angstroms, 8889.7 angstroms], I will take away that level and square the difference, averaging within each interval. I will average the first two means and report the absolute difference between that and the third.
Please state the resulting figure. 1.9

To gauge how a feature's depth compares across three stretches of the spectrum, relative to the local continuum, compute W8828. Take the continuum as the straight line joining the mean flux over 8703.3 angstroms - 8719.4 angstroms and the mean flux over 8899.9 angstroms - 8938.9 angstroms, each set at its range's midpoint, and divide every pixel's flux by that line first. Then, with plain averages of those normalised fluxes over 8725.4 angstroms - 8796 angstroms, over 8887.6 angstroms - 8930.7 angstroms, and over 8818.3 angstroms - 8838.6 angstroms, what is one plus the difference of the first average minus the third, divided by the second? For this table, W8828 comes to 1.05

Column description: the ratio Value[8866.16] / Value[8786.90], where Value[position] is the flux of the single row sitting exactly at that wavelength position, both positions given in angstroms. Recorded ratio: 1.06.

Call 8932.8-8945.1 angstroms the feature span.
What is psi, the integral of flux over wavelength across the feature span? 172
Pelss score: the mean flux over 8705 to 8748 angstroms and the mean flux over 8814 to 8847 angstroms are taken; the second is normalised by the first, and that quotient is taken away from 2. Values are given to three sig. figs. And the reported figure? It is 1.04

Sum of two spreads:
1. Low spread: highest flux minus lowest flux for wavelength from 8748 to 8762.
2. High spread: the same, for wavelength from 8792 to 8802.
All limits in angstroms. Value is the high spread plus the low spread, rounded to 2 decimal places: 3.45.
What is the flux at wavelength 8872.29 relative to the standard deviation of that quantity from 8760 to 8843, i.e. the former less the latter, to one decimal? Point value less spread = 13.6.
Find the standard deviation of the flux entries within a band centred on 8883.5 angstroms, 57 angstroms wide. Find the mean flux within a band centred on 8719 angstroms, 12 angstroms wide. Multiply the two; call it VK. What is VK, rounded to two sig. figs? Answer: 11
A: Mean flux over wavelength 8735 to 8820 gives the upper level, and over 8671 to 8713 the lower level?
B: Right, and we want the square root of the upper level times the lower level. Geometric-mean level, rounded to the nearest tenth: 14.2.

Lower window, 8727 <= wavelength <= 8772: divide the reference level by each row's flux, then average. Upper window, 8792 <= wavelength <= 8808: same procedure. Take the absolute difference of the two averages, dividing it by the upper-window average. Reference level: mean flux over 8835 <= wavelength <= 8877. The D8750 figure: 0.002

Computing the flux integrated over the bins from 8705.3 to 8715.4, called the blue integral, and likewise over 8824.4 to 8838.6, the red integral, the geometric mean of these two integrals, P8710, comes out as 165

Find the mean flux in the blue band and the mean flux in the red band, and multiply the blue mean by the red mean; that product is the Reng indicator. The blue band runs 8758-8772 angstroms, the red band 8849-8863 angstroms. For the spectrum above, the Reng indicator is 184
